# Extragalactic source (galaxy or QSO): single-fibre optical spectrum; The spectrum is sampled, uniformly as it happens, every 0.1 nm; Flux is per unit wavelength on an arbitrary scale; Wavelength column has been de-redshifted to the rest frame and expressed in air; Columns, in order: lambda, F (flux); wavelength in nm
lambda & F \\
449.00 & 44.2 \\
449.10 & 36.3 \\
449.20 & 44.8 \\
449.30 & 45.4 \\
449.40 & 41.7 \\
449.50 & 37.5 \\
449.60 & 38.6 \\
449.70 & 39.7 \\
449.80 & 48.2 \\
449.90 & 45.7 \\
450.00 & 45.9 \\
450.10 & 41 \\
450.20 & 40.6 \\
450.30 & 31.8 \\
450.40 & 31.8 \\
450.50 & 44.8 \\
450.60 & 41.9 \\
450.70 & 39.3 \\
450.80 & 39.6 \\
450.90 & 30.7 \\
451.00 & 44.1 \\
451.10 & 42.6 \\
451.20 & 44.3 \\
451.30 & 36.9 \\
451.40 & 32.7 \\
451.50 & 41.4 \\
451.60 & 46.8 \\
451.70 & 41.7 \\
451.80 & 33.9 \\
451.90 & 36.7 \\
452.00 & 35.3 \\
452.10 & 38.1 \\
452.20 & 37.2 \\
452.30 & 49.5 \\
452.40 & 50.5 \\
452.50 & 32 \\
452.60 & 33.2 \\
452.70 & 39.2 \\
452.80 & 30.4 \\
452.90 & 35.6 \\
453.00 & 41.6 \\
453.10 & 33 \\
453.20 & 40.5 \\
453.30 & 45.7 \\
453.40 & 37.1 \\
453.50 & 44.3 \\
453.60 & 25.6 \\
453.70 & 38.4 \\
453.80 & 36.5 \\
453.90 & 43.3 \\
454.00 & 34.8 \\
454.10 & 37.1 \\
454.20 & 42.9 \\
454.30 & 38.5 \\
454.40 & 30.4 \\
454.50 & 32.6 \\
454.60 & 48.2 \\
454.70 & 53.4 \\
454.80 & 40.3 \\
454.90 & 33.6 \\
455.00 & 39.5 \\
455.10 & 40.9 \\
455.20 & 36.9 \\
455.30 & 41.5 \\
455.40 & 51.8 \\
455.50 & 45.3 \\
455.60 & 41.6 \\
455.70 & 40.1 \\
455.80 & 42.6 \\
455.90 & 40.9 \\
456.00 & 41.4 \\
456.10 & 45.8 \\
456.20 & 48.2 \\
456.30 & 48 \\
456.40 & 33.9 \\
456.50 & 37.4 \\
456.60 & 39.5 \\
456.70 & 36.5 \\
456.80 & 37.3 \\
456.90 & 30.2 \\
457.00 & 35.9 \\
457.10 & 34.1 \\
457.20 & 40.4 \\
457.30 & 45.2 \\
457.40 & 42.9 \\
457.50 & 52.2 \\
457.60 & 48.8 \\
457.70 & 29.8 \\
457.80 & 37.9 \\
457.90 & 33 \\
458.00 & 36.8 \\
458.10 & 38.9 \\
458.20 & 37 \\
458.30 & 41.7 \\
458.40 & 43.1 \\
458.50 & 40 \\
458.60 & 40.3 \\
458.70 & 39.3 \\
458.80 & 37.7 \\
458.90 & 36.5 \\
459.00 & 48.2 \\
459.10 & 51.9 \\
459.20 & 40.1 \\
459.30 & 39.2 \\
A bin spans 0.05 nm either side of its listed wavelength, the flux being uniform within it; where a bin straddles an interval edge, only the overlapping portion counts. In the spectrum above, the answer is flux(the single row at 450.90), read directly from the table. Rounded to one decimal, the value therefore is 30.7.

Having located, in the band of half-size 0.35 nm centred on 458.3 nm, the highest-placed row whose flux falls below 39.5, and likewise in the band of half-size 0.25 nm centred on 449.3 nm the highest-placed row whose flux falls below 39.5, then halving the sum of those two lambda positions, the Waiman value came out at 453.85 nm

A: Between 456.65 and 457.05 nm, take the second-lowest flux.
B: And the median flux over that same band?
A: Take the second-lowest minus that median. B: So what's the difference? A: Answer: -0.3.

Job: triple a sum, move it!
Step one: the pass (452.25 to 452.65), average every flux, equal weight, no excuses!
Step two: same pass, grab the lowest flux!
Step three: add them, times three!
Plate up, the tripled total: 220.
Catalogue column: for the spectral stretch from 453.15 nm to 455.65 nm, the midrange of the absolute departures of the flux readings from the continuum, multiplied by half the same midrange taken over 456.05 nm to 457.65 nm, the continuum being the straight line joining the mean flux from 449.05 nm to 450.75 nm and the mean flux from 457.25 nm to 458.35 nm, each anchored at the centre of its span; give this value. 22.5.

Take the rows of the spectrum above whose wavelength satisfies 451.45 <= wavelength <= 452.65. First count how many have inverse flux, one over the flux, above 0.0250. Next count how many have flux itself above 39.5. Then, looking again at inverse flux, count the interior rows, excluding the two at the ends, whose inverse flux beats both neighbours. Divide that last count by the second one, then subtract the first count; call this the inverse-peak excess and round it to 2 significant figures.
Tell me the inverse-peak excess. -6.2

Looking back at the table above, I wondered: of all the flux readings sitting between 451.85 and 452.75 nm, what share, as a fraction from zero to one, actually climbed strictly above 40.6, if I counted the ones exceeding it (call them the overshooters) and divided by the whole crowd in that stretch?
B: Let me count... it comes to 0.22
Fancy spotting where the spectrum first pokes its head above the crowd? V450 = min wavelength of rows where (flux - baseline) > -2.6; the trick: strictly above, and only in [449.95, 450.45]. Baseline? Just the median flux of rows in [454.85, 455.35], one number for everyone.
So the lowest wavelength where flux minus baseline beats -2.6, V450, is 450.00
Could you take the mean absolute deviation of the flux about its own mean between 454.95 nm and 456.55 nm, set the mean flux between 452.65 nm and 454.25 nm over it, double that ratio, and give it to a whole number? 21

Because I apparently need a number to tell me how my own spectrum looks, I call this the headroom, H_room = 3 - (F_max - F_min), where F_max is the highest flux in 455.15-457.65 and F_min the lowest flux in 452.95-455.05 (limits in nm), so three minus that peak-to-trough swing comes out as -24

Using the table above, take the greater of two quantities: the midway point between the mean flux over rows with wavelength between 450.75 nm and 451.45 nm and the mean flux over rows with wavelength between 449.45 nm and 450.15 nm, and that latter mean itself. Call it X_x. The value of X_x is 42.4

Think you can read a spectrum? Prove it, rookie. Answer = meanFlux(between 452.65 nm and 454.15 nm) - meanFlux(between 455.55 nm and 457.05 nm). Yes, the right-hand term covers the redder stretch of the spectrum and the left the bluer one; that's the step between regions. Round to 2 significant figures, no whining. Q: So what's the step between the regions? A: -2.4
